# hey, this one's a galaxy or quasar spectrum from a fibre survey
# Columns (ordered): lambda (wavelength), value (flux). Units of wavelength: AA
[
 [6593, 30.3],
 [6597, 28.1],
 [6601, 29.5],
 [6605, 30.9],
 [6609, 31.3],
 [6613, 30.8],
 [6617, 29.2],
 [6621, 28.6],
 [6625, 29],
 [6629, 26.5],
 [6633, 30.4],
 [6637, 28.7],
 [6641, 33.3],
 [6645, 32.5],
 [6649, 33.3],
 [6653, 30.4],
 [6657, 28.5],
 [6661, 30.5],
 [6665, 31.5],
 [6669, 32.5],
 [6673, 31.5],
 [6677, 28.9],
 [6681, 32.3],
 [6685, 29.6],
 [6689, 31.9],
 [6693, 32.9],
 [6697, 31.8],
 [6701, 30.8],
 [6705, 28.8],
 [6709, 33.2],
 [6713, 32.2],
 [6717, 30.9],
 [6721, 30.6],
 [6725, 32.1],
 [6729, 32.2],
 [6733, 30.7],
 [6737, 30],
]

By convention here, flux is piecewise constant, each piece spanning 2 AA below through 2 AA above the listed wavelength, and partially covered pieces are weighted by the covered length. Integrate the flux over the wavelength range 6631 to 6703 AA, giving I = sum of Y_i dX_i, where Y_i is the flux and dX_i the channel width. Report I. 2245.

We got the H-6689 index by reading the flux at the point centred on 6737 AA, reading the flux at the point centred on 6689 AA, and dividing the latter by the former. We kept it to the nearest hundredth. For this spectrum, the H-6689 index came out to 1.06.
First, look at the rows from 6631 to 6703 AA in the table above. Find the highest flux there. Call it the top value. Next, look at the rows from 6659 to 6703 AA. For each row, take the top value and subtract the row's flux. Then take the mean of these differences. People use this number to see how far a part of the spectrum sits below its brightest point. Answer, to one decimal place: 2.0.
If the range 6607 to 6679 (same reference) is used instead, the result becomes 2.9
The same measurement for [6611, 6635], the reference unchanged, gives 4.2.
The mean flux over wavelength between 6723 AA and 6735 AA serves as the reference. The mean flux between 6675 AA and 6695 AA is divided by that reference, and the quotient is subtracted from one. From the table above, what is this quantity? 0.0173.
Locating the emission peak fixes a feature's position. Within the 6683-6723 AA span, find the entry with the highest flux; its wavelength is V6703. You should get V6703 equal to 6709 AA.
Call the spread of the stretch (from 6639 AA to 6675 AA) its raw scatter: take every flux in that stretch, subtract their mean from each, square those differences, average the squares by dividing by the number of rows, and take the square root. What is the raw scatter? 1.48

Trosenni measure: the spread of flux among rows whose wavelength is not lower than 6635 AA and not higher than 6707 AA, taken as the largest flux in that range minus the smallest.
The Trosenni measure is 4.8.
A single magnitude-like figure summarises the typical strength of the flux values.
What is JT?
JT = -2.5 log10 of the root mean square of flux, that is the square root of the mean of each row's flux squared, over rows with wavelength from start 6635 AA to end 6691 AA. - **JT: -3.73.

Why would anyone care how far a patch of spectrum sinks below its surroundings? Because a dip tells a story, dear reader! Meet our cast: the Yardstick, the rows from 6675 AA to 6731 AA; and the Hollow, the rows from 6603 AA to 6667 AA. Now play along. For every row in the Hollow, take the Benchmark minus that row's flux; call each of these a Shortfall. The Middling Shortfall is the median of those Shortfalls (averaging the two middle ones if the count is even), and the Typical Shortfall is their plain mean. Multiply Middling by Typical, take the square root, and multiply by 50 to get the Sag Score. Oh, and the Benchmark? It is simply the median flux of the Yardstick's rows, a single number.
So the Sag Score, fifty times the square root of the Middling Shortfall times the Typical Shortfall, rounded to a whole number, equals 73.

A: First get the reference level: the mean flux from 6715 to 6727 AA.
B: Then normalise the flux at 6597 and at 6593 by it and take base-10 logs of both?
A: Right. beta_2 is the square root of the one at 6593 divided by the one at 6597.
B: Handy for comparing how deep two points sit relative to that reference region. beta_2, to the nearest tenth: 0.5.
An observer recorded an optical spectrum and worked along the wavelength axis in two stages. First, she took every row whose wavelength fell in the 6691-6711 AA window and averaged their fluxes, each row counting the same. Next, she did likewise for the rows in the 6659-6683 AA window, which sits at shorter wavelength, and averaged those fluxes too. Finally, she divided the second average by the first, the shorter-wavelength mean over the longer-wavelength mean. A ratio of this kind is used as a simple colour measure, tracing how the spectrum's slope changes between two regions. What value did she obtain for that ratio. 0.99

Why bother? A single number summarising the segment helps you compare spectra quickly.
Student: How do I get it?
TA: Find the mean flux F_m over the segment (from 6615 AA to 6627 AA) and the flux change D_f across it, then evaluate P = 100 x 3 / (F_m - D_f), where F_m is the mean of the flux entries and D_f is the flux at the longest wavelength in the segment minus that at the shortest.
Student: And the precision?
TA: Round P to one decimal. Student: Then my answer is 10.3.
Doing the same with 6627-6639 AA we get 11.4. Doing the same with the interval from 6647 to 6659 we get 8.4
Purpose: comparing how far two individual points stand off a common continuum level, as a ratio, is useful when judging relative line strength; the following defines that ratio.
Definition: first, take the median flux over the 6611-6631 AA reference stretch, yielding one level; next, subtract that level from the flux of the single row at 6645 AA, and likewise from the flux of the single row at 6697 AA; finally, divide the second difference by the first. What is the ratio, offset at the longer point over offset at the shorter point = 0.8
